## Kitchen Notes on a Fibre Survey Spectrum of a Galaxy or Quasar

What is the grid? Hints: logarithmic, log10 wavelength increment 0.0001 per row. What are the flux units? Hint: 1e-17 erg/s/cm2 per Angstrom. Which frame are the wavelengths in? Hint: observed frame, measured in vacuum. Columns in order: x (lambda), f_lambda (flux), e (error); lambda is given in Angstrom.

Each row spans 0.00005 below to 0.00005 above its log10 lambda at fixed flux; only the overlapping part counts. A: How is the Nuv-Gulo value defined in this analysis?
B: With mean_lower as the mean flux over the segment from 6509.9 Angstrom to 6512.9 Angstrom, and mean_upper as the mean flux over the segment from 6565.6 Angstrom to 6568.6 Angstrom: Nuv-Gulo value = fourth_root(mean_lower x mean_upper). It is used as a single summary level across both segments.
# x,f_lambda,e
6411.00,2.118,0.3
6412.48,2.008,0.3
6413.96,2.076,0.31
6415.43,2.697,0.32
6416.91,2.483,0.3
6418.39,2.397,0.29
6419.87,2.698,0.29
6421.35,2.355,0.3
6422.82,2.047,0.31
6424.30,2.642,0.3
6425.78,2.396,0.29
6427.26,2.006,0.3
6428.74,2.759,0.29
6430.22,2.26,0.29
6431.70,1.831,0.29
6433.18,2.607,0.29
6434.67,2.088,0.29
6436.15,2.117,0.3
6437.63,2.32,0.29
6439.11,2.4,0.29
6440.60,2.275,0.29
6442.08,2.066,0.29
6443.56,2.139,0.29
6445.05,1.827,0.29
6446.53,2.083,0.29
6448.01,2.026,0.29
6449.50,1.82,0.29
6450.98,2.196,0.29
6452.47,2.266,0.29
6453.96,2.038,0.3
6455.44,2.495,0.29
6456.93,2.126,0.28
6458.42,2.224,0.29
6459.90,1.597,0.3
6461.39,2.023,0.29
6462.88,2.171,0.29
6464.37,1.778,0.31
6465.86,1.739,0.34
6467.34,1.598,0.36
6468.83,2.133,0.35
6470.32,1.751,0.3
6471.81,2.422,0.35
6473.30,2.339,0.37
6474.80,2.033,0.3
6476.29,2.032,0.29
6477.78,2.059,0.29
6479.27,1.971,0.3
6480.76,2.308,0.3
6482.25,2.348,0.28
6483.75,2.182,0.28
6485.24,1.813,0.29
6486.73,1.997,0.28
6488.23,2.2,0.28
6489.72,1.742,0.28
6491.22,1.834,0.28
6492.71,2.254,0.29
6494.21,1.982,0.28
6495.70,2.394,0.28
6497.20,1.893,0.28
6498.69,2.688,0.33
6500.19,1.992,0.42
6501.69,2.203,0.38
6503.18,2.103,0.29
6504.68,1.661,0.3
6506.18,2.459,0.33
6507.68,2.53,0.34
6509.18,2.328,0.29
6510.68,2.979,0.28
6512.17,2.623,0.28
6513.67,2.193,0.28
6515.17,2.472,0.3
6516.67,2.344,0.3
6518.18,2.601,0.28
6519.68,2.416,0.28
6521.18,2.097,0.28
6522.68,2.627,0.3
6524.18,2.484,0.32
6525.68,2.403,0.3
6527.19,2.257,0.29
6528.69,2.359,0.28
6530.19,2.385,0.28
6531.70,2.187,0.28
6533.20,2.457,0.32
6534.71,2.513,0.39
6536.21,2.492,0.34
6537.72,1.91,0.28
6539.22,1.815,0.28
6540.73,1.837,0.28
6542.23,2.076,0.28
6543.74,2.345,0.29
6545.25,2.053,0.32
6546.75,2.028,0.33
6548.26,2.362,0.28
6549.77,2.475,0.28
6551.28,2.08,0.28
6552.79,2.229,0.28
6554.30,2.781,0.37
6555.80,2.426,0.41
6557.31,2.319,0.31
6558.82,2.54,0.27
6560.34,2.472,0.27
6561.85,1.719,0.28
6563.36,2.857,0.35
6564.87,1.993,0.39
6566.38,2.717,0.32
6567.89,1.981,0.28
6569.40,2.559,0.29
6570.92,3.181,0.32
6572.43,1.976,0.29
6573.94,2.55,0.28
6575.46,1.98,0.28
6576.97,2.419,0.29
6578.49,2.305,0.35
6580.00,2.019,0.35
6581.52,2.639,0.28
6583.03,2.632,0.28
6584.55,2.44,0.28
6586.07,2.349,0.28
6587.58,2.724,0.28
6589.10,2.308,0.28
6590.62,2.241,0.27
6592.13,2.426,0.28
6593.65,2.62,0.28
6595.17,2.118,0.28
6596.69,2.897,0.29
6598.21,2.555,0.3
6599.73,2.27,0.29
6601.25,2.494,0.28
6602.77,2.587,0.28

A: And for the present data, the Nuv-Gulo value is 1.60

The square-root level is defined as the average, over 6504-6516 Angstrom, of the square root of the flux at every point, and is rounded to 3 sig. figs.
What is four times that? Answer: 6.19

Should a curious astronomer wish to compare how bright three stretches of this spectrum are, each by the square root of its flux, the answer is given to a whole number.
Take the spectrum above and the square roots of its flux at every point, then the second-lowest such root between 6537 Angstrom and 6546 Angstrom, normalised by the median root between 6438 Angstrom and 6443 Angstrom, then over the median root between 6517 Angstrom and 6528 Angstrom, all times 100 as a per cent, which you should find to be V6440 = 58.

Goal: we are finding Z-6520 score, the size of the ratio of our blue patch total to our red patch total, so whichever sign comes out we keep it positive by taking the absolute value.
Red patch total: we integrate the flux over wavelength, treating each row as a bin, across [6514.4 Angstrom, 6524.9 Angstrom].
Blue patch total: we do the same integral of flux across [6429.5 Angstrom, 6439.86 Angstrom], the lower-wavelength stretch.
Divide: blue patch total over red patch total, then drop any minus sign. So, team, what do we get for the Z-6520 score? 0.90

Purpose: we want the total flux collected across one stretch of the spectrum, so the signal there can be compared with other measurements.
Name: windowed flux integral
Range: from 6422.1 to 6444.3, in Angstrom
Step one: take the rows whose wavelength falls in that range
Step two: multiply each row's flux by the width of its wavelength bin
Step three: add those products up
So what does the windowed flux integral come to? 50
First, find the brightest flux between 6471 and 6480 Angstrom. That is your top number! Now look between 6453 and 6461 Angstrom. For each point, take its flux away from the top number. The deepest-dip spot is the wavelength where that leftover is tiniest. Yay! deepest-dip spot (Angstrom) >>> 6455.44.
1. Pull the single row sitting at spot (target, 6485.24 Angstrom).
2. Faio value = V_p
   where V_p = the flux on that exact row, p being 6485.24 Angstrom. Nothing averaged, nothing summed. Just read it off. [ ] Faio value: 1.813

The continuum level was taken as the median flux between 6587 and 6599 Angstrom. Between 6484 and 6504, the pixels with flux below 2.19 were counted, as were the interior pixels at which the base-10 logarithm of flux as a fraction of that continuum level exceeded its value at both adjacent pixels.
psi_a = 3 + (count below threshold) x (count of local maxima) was 43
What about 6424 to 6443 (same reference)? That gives 18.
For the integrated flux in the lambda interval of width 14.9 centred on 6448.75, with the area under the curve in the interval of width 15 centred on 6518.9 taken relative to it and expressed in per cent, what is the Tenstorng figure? 117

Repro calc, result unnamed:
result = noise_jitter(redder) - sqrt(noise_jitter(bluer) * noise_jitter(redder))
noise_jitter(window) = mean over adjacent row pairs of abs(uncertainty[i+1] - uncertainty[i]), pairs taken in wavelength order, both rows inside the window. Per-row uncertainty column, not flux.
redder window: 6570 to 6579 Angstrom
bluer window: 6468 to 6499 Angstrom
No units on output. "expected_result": 0.0032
